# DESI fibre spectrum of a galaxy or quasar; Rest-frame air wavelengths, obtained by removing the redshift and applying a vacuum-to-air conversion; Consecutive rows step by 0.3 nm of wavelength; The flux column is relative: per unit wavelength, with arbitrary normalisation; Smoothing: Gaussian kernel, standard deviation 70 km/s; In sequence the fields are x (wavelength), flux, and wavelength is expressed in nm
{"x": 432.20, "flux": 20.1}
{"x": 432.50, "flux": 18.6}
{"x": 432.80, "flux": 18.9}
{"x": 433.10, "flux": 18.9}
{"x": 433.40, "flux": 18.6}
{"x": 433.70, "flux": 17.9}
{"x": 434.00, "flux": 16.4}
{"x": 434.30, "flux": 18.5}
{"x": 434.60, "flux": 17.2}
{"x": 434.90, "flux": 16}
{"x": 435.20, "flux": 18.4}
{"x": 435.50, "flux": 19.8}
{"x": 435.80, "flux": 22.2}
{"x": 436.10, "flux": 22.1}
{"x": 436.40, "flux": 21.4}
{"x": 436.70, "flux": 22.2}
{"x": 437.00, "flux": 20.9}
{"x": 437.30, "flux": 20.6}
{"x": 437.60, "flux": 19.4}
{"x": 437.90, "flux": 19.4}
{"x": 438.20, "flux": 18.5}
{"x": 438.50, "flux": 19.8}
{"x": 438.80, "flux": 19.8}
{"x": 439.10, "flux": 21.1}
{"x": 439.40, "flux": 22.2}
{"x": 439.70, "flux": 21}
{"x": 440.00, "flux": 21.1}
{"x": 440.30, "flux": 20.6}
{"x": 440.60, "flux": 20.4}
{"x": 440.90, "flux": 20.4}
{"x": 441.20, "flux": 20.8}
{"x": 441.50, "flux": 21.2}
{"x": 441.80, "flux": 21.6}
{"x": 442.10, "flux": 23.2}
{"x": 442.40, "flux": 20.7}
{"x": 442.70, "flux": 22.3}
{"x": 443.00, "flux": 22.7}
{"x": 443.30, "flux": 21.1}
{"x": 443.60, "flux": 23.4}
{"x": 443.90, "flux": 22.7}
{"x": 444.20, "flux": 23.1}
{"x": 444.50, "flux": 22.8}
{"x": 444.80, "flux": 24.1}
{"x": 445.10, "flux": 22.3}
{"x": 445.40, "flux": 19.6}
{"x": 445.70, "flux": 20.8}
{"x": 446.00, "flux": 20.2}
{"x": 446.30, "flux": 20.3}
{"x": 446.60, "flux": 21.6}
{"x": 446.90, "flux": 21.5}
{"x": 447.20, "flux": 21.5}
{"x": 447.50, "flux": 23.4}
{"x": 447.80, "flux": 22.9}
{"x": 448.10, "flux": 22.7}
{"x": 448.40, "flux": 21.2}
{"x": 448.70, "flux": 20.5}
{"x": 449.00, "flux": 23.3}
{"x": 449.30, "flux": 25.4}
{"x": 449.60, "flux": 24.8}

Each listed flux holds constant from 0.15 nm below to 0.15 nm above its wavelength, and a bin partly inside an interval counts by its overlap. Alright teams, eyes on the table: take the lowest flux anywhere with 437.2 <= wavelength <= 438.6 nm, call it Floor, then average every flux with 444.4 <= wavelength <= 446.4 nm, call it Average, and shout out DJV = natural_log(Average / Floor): 0.15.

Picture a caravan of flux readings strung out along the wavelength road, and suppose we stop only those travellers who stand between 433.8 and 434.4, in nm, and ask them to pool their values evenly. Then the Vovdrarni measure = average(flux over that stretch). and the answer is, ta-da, 17.4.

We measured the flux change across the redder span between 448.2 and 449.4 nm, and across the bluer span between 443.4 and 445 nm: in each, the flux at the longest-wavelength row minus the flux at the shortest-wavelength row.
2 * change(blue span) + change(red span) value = 5.6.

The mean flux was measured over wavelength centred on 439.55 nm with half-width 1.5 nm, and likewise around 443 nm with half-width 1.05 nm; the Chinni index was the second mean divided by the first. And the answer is 1.09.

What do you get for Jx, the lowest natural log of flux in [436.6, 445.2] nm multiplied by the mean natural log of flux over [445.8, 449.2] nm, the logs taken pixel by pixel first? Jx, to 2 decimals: 8.98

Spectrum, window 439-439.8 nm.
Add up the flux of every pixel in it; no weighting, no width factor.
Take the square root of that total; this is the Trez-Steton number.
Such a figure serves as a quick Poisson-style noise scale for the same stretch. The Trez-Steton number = 8.02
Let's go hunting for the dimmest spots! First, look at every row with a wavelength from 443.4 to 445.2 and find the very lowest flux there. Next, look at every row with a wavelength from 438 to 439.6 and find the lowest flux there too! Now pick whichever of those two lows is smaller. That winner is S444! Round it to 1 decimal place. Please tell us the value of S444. 18.5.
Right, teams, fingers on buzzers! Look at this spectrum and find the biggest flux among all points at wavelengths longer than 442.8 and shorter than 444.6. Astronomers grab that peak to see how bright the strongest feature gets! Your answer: 23.4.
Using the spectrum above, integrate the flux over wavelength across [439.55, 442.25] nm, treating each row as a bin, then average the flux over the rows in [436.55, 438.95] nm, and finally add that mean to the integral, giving 77.2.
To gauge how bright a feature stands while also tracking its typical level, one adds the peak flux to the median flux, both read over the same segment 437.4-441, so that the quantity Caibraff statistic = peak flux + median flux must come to 42.6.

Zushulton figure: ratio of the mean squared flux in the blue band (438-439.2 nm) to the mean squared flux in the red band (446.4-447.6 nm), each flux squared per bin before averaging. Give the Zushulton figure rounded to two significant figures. 0.81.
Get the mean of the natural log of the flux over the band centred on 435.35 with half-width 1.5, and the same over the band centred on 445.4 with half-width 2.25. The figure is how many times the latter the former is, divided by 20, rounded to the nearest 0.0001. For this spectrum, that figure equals 0.0480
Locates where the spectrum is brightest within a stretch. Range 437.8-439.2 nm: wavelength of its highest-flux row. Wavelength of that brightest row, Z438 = 439.10 nm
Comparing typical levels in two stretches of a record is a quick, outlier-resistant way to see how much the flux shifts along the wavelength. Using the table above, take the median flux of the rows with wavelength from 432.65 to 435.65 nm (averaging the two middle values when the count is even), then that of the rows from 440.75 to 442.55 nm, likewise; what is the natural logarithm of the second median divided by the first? 0.129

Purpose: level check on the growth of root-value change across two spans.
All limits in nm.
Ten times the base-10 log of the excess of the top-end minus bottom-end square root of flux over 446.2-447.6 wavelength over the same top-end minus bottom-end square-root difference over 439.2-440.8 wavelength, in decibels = -2.8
